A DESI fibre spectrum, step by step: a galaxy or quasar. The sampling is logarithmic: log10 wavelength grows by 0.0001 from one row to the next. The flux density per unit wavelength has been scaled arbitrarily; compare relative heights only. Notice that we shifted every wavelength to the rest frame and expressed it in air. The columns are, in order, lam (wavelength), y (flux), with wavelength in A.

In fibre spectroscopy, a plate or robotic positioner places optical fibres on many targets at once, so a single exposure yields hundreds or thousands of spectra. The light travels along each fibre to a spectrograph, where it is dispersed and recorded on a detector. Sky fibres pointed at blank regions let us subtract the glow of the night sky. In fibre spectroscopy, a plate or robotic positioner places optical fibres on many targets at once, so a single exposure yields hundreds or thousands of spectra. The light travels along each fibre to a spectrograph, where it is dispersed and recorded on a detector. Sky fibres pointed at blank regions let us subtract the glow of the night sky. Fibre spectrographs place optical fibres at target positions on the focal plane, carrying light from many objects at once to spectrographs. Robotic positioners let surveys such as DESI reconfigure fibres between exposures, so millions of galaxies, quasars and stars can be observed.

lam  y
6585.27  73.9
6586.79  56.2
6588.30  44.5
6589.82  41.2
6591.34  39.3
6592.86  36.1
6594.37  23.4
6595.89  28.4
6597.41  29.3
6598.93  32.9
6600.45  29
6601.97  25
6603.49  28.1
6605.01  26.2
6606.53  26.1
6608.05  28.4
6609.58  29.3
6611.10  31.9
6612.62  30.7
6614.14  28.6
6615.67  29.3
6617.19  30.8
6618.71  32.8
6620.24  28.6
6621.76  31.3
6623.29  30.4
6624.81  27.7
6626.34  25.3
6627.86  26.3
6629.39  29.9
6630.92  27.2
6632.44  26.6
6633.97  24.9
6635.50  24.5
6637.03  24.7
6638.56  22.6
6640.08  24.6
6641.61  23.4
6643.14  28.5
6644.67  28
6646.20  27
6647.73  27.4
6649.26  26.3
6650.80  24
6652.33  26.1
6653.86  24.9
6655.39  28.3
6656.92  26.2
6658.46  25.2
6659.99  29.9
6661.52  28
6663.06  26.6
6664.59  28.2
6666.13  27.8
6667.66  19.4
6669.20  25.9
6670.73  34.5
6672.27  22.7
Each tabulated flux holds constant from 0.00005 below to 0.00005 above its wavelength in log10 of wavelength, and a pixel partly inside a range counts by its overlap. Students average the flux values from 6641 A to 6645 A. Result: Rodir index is 26.6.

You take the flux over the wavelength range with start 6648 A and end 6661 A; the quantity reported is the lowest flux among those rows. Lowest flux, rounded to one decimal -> 24.0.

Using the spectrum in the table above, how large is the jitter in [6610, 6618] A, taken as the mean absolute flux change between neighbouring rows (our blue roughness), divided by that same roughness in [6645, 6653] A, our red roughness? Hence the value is 0.93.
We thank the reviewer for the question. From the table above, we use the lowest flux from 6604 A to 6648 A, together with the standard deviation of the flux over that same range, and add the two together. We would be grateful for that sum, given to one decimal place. 25.2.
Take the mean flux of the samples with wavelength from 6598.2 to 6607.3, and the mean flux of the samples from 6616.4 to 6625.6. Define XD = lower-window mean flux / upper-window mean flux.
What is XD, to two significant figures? 0.92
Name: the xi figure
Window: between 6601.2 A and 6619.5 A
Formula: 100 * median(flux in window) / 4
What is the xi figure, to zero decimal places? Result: 724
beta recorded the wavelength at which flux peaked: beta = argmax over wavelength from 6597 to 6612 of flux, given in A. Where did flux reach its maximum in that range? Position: 6598.93 A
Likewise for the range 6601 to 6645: 6618.71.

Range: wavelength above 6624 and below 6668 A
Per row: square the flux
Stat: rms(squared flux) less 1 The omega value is 699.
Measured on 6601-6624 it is 863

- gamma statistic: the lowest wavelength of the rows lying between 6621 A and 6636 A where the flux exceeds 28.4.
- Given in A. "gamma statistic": 6621.76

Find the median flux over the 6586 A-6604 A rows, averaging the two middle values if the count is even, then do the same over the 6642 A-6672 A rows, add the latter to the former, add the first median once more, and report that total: 89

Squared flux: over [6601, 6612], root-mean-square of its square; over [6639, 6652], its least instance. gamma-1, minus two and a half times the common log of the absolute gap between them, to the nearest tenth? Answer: -6.0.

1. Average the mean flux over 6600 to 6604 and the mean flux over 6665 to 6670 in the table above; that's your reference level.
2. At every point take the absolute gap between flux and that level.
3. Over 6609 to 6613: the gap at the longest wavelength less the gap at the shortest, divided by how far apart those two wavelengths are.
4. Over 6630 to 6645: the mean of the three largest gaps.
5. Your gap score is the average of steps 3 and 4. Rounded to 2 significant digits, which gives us 1.6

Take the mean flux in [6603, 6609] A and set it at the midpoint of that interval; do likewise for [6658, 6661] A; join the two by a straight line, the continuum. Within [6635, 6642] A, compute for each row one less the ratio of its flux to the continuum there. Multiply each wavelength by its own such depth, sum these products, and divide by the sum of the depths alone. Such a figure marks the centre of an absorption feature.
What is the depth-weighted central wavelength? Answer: 6638.8 A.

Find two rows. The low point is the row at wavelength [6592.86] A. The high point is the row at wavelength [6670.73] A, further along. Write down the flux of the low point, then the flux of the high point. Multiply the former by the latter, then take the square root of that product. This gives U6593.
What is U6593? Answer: 35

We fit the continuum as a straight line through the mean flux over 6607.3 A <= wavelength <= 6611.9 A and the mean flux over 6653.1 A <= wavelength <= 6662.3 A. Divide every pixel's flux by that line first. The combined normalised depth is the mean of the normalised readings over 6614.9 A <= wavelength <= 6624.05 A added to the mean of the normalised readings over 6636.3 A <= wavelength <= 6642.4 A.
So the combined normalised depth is 1.89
